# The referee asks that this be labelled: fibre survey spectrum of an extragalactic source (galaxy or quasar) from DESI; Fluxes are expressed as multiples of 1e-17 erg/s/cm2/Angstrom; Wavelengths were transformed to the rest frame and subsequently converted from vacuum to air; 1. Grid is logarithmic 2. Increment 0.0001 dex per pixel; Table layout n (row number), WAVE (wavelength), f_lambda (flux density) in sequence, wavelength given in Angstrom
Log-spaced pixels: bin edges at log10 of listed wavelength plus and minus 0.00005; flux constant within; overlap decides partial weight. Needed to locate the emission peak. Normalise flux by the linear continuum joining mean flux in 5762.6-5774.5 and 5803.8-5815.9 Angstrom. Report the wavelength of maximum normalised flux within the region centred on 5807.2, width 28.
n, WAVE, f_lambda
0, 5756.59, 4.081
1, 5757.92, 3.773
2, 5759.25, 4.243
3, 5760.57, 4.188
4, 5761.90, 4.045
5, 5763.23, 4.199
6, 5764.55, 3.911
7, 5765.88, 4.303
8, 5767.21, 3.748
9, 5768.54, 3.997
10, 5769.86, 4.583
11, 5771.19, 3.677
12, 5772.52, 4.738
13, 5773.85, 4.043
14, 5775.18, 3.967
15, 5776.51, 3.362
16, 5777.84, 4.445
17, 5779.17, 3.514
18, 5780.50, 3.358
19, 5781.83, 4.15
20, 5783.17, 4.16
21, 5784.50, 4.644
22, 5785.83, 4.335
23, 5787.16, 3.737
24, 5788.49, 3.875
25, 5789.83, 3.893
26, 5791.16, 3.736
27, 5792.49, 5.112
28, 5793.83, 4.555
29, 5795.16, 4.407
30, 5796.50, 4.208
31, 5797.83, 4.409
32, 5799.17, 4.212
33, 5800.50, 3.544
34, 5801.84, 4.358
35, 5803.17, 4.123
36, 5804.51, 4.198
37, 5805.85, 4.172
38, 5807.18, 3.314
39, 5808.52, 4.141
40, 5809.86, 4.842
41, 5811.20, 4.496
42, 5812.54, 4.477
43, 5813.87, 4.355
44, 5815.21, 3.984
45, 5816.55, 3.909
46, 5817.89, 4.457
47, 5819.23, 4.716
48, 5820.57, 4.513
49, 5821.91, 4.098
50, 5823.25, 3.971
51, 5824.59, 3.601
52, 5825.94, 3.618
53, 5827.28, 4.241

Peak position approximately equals 5809.86 Angstrom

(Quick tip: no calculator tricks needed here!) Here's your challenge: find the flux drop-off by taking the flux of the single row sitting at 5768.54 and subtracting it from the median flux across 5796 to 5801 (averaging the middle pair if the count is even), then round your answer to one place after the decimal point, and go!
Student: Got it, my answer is 0.2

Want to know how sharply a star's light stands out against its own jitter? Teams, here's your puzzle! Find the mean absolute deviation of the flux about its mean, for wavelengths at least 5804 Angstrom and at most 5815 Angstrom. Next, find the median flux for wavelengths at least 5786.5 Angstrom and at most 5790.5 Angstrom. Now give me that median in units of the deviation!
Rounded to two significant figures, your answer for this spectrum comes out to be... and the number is 13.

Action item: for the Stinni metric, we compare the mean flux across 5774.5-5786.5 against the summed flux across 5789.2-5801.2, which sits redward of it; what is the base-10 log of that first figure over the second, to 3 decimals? -0.979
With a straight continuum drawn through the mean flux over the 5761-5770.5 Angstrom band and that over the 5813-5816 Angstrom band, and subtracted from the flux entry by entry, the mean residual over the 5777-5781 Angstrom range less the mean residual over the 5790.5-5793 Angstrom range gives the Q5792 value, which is -0.6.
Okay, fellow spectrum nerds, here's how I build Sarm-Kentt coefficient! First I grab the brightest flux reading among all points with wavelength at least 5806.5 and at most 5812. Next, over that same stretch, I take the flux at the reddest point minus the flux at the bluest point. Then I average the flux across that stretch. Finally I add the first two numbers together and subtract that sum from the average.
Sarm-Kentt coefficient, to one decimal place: -1.8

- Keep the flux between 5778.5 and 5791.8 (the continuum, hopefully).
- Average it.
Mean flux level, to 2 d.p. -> 3.94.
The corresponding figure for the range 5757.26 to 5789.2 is 4.04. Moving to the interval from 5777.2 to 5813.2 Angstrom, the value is 4.16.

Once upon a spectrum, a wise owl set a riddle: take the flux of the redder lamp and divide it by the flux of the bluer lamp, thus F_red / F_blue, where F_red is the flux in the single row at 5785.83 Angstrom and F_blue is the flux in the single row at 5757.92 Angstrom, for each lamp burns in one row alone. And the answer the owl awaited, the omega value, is 1.1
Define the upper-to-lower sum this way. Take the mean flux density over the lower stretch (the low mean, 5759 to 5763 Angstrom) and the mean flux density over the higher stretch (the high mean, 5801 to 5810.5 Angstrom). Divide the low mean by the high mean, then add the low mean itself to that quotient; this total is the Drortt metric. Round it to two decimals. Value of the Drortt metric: 5.16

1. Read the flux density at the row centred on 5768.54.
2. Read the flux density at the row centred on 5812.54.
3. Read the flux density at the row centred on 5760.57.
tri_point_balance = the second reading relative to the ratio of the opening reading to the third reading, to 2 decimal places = 4.69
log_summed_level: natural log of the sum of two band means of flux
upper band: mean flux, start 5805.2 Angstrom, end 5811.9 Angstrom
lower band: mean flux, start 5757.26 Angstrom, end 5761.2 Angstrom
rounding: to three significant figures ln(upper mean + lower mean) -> 2.11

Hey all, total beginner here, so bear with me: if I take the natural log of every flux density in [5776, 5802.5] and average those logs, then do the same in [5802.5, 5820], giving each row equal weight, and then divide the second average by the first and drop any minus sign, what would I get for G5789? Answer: 1.03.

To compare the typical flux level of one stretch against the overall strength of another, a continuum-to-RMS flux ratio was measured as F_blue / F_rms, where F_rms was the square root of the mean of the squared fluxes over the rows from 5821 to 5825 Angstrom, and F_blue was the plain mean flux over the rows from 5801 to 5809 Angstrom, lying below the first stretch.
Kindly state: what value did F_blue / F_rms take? 1.04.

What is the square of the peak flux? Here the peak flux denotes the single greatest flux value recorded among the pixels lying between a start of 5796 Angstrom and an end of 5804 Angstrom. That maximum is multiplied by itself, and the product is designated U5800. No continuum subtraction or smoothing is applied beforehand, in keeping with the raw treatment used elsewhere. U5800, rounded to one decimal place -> 19.4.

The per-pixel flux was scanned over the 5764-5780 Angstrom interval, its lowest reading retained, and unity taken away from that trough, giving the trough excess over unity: 2.36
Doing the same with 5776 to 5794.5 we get 2.36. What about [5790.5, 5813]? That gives 2.31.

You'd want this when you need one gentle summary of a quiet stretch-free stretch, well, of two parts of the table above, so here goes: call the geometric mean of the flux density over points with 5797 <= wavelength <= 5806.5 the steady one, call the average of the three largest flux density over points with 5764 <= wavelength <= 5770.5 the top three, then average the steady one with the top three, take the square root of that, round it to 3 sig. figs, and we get 2.05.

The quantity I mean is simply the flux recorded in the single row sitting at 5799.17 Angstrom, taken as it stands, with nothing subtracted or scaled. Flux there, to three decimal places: 4.212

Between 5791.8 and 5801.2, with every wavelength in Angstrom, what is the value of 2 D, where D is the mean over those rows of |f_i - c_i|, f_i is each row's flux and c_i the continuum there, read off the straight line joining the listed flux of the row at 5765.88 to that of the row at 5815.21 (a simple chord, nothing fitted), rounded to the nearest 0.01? 0.79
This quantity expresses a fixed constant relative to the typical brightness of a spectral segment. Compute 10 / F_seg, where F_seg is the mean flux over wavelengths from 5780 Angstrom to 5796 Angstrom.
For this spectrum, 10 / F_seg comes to 2.40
